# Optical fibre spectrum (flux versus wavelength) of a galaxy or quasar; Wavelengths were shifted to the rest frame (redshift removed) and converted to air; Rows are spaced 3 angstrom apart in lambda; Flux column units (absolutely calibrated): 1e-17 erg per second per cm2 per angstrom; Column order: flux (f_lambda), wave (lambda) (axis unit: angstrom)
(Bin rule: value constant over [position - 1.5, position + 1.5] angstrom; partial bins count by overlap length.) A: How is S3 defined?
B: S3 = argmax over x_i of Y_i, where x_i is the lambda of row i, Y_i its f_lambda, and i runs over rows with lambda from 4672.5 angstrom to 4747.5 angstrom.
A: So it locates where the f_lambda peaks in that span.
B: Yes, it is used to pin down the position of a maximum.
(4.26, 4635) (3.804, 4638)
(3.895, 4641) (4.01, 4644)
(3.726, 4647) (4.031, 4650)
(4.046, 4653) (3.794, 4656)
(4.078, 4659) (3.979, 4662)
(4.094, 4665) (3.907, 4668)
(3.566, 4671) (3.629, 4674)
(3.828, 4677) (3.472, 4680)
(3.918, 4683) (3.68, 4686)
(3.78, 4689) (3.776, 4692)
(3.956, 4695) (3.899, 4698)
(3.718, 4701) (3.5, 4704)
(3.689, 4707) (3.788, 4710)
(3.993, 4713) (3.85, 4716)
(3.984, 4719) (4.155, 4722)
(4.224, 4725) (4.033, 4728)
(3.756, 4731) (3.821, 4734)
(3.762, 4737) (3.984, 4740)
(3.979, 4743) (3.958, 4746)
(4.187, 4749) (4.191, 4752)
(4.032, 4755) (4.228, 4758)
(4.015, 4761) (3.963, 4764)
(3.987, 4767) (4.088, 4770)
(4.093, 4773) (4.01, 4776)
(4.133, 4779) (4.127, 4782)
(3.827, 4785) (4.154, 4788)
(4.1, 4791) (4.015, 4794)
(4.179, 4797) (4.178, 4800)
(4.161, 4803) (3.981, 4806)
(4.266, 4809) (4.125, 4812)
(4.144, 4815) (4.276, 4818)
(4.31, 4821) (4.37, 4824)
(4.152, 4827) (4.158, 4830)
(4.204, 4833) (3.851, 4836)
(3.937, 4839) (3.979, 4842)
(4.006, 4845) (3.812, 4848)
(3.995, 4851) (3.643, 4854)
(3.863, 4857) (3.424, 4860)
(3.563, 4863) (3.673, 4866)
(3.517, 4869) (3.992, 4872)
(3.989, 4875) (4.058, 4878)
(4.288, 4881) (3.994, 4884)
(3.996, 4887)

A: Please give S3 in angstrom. 4725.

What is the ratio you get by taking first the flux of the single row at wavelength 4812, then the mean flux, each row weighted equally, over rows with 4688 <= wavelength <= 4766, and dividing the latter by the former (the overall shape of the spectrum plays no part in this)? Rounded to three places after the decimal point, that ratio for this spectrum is 0.953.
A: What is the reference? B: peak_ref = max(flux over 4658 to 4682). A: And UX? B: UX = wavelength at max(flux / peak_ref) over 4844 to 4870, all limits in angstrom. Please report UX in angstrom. 4845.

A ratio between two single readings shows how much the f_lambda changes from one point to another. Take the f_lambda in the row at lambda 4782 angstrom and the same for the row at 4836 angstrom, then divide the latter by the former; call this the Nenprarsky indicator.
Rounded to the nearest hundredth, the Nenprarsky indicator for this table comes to 0.93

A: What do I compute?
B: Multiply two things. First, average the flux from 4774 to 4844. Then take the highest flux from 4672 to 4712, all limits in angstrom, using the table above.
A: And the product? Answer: 16.3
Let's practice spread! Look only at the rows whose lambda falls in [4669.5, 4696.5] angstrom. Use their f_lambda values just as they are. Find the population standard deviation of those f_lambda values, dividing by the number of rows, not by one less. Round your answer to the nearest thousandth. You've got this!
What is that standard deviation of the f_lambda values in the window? 0.152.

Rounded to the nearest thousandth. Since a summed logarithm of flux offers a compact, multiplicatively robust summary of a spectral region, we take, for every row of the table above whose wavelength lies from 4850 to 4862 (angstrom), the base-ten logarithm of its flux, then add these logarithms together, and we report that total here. 2.284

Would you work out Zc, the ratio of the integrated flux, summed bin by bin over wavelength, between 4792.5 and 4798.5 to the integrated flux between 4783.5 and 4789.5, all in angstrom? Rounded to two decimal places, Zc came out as 1.03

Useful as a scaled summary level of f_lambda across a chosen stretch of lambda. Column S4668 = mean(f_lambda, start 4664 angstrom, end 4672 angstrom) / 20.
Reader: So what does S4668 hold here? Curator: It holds 0.193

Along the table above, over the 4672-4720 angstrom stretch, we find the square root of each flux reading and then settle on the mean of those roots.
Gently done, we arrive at 1.94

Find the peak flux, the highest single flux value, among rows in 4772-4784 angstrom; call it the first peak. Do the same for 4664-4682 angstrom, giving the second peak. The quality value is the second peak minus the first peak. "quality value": -0.04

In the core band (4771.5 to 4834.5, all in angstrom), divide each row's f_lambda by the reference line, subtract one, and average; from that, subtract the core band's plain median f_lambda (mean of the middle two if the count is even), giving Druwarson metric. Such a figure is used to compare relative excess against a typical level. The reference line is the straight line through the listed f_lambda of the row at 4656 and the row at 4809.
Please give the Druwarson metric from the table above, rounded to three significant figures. -4.18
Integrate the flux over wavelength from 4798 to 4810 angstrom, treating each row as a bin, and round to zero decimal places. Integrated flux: 50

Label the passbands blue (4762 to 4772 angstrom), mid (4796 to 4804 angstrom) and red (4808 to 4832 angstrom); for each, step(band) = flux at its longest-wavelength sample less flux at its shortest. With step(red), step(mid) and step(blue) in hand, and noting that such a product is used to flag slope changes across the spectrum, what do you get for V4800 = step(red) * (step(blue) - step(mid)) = -0.015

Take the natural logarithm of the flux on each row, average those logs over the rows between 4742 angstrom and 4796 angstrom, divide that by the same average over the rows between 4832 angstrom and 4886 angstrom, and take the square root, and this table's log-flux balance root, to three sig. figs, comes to 1.02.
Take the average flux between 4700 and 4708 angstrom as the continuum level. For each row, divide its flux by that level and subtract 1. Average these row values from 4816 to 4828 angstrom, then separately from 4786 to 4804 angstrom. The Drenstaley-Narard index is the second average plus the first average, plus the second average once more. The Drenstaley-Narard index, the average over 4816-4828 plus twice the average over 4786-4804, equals 0.45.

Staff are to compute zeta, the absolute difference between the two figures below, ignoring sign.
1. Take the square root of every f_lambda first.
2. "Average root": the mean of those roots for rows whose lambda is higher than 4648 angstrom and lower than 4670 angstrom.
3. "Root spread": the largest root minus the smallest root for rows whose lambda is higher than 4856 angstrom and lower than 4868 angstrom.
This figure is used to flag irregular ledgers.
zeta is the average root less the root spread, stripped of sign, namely 1.88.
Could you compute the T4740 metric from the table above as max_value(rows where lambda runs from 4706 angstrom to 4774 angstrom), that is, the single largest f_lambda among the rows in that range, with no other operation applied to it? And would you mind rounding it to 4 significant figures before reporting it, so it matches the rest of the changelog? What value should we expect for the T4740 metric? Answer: 4.228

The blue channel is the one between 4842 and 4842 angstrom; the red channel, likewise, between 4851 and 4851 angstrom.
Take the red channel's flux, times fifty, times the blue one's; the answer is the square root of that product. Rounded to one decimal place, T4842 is 28.2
